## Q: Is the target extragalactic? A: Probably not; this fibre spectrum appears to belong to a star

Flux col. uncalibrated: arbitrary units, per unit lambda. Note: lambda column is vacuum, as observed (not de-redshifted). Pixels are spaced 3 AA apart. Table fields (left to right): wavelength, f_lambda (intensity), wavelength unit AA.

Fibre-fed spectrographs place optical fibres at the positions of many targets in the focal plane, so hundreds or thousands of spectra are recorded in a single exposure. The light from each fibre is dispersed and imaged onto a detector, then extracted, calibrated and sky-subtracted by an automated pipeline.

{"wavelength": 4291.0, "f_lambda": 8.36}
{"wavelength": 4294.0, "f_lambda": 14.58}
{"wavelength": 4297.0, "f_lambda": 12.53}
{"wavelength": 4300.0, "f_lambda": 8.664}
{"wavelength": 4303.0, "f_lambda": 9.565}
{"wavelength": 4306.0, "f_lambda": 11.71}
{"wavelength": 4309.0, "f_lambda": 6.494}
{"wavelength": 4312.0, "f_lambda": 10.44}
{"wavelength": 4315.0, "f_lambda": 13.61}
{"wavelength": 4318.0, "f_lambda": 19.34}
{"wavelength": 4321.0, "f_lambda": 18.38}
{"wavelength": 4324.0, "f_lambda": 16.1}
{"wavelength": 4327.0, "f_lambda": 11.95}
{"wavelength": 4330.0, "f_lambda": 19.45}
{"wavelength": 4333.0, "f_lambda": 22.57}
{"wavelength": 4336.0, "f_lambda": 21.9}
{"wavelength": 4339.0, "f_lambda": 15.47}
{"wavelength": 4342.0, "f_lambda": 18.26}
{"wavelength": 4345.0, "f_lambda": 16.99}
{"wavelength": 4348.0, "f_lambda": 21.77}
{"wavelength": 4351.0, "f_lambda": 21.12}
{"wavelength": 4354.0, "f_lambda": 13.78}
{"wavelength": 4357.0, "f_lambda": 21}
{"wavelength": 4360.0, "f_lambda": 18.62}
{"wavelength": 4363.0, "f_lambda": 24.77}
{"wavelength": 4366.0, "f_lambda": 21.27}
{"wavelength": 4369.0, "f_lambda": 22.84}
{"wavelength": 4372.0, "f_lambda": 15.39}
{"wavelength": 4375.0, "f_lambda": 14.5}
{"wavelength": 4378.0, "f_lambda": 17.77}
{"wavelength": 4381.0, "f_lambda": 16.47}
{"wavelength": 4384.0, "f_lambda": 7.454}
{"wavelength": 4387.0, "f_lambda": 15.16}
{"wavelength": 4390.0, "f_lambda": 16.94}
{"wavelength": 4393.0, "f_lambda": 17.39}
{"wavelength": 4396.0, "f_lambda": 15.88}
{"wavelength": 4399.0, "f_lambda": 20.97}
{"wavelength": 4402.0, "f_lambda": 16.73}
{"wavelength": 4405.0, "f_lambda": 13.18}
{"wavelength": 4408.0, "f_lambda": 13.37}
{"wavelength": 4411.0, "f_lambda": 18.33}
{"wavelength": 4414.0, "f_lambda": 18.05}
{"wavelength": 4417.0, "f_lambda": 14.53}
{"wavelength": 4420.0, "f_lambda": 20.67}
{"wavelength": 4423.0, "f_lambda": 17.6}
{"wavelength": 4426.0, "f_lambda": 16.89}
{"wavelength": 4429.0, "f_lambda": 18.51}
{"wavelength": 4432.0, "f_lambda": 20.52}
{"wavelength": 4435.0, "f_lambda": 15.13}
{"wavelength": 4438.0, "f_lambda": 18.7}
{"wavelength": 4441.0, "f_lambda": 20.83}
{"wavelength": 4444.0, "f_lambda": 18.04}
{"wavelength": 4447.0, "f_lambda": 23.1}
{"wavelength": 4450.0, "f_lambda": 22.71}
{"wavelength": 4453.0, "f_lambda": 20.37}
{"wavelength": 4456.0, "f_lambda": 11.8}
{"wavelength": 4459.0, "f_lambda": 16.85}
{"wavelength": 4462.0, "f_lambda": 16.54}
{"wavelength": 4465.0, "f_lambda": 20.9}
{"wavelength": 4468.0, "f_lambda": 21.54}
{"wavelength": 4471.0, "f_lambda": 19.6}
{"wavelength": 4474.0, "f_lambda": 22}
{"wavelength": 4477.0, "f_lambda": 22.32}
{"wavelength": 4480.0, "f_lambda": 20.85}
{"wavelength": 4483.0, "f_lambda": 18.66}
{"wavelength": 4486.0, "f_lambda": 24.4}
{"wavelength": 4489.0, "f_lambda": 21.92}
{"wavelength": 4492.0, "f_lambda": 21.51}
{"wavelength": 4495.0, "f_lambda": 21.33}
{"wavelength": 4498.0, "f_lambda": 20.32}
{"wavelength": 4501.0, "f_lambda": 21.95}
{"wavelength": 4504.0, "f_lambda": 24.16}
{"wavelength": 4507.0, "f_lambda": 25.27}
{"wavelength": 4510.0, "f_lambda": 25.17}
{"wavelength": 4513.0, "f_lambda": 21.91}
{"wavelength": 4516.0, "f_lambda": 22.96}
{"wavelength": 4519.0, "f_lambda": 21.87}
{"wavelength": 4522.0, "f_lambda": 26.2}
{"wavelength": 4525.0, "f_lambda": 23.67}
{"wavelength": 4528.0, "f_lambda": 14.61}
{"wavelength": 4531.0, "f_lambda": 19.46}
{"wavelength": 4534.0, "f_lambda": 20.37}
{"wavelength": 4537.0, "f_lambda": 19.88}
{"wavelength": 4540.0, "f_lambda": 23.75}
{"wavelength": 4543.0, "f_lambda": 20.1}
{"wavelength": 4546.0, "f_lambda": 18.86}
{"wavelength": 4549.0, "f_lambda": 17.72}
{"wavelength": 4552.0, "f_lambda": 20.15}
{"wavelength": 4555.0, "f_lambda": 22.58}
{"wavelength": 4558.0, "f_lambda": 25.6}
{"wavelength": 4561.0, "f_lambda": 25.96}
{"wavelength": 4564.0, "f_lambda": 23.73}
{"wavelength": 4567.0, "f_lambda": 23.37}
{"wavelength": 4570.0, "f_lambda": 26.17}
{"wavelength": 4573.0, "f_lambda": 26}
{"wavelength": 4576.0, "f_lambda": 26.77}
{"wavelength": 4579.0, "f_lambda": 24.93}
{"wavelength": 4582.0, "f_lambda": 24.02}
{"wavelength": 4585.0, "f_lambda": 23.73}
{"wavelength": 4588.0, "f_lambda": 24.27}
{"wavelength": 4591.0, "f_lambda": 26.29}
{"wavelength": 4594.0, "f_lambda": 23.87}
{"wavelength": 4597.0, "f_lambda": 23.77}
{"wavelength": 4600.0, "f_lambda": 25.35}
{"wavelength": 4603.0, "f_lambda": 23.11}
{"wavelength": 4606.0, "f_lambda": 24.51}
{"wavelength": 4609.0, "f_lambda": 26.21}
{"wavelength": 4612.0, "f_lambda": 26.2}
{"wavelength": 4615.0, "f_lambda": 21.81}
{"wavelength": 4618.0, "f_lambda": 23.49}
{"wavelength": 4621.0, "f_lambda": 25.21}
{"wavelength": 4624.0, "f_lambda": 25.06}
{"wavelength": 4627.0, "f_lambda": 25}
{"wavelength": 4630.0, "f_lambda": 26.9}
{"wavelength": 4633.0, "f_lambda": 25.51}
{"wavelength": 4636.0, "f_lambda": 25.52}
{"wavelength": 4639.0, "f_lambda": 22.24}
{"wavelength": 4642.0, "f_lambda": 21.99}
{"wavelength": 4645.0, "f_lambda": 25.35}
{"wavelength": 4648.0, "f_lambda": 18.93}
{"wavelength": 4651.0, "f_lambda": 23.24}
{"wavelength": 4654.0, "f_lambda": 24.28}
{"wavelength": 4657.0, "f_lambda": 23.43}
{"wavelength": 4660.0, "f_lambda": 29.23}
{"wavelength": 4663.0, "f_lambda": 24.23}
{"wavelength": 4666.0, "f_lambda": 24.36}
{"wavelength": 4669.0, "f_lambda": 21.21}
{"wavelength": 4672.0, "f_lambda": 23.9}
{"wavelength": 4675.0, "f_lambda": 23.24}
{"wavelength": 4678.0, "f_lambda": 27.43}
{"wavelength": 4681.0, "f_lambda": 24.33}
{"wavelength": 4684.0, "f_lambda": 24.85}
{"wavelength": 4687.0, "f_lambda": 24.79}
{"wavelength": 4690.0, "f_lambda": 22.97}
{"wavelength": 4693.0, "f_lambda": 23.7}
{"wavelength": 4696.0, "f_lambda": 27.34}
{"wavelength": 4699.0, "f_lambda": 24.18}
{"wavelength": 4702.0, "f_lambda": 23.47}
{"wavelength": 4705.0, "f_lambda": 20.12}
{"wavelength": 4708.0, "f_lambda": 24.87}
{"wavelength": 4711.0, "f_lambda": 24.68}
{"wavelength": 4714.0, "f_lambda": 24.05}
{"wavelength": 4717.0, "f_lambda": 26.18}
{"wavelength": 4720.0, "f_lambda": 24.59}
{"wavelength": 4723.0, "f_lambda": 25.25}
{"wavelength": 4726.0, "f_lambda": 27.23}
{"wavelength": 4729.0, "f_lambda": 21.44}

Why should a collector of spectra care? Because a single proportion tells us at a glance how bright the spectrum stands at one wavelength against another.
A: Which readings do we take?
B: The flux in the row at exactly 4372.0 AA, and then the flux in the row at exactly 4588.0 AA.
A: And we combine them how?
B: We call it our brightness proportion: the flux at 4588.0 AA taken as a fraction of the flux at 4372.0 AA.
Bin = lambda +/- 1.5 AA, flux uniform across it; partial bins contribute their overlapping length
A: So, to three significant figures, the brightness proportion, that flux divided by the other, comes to 1.58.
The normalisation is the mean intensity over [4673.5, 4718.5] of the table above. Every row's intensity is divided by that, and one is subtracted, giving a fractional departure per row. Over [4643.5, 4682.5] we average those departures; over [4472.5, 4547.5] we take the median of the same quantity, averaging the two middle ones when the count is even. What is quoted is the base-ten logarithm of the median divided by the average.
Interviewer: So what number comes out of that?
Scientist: 0.89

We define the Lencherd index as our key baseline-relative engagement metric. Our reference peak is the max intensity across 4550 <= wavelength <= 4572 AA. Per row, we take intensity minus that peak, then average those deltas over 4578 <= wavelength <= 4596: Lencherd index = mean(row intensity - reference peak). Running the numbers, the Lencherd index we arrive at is -1.7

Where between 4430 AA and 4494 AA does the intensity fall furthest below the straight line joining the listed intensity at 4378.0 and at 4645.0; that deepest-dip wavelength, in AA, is 4456.0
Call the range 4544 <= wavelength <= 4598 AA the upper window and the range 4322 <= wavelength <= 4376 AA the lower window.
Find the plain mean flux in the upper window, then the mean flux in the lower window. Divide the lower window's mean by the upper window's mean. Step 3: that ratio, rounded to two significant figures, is 0.79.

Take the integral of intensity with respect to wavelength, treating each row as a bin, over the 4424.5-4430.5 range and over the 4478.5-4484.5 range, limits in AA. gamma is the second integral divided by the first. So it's 1.12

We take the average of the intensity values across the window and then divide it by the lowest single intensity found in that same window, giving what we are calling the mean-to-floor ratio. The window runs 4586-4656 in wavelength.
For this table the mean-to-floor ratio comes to 1.28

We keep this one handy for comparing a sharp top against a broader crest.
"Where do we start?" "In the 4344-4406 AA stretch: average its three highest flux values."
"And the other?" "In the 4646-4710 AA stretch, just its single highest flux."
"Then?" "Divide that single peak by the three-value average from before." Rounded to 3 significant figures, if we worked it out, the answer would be 1.26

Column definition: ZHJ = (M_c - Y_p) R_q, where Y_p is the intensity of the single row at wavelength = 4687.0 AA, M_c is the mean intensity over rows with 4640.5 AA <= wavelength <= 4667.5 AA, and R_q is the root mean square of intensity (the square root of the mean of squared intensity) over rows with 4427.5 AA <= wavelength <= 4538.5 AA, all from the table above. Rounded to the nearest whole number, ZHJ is -19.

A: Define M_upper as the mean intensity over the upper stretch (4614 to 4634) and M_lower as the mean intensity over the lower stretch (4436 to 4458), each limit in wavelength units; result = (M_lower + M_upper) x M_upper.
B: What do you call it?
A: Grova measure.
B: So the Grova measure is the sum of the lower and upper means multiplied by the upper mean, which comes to 1089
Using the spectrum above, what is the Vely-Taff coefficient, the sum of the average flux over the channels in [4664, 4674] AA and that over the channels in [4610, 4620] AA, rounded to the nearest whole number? 47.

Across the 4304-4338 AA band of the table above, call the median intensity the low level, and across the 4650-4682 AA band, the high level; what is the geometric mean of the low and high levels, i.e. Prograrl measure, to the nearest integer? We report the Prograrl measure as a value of 20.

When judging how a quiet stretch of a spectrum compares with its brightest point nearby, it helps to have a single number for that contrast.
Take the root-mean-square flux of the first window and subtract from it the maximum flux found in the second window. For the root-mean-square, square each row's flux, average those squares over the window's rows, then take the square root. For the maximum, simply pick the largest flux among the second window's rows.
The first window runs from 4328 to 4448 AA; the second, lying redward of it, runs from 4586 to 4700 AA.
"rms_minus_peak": -10.9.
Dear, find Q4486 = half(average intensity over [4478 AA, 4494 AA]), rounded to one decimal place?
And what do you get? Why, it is 10.7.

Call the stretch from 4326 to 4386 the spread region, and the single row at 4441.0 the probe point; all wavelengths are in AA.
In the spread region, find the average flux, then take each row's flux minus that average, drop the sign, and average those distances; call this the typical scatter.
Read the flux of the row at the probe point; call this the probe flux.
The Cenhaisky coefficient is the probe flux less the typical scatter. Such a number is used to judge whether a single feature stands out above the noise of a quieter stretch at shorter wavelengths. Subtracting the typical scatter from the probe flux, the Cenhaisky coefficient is 17.5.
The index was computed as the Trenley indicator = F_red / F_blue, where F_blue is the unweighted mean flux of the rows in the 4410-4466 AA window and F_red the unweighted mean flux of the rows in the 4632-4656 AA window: 1.27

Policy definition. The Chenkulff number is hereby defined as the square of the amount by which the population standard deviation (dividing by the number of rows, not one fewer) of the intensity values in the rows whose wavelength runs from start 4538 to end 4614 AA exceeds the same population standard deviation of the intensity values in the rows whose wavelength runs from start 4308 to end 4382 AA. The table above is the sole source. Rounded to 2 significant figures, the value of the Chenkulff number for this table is 3.4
